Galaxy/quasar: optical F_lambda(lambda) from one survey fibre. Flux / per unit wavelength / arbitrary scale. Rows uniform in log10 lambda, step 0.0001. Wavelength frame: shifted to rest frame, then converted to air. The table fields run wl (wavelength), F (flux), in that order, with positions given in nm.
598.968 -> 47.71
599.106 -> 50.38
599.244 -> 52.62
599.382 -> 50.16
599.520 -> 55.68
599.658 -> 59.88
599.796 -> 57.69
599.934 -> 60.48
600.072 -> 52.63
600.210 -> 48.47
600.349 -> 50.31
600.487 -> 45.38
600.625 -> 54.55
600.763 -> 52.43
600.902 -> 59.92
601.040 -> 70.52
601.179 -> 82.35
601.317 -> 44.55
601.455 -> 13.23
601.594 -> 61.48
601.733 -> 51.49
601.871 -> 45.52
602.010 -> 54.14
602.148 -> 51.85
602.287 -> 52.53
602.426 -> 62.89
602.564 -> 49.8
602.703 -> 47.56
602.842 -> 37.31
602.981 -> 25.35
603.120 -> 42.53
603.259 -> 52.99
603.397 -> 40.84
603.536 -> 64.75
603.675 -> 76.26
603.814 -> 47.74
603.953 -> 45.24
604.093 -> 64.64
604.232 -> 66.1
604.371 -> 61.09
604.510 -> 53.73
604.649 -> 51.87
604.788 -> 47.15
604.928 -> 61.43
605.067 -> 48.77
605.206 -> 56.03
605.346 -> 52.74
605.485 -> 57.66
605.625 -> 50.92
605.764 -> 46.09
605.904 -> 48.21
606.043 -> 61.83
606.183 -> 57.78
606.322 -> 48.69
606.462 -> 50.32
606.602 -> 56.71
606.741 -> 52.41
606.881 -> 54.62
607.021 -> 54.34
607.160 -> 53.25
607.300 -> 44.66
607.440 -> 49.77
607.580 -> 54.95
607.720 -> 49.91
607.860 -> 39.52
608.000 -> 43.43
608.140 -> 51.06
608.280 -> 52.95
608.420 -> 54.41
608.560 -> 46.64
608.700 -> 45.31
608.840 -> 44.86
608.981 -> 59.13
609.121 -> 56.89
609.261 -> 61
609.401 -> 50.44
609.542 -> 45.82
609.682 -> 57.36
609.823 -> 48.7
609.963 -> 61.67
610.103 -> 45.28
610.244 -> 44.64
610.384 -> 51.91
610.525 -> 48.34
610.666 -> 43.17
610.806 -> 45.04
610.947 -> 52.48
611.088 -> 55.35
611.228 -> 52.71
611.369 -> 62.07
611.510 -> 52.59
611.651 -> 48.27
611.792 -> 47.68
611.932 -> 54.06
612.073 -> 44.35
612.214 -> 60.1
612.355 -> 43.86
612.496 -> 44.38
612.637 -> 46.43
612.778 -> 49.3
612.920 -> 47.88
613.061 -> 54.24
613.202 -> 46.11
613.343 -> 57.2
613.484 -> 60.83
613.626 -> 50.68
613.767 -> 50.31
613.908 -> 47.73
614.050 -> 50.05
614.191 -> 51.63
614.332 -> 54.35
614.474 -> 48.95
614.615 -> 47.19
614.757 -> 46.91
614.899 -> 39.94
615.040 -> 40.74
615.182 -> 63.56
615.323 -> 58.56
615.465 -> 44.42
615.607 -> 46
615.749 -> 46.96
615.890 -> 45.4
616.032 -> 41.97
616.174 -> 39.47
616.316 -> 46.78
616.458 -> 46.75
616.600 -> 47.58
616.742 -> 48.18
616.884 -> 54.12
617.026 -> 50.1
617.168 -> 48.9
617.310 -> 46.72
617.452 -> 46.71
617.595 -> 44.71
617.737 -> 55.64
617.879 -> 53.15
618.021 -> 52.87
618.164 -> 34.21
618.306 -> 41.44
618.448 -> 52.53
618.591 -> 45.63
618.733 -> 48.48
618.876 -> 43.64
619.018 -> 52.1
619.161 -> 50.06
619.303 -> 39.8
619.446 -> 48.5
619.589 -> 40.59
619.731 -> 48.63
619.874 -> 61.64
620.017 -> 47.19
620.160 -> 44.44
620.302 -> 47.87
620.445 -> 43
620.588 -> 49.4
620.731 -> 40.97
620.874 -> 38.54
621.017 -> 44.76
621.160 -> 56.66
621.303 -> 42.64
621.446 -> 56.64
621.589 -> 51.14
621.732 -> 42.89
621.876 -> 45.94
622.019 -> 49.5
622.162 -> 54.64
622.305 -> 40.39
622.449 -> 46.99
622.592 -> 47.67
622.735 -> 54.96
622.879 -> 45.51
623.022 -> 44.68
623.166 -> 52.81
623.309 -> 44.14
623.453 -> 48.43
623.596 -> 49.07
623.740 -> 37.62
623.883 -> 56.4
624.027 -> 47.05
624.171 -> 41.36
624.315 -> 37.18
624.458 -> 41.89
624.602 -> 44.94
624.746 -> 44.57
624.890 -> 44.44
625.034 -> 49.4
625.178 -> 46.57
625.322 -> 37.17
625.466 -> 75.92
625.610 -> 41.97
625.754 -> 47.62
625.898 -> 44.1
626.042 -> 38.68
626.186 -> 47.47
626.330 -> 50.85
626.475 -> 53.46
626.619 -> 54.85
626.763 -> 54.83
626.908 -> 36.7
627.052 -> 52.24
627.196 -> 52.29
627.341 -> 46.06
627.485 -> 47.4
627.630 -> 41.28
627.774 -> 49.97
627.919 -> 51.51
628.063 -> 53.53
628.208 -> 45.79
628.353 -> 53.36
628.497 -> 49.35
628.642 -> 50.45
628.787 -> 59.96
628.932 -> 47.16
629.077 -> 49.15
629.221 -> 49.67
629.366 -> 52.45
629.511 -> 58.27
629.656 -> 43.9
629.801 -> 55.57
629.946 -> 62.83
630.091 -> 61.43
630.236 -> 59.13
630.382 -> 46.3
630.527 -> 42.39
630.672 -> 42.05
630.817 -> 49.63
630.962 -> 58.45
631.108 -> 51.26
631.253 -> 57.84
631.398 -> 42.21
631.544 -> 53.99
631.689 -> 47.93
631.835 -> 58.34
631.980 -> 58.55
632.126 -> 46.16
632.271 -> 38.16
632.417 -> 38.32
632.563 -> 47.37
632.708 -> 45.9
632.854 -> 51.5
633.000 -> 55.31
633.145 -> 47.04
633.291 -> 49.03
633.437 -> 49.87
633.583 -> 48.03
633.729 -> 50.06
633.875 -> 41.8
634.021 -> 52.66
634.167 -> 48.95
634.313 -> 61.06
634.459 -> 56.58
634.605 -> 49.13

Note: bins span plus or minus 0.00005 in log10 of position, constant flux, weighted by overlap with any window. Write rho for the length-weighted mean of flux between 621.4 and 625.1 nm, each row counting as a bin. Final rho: 46.9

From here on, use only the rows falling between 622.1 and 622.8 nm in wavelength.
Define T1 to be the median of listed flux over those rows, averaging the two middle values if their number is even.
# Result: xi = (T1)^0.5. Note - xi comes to 6.9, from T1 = 47.7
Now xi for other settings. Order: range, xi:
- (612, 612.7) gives 6.7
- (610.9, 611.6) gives 7.3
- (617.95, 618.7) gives 6.8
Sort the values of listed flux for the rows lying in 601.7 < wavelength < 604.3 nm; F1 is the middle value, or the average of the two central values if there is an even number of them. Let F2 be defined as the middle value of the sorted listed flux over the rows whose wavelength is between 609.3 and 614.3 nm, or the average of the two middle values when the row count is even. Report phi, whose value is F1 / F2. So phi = 1.03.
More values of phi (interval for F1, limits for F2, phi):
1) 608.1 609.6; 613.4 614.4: 1.01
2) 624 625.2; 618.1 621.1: 0.98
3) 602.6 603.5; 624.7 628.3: 0.88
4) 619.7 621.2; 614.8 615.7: 1.04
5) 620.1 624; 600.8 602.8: 0.90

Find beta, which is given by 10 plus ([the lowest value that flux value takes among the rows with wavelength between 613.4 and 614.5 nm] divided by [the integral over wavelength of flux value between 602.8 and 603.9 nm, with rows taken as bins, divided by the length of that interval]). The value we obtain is 11.0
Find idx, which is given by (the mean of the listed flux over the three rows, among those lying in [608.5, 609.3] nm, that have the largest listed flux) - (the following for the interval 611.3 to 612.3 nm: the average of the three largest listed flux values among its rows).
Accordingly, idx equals 0.3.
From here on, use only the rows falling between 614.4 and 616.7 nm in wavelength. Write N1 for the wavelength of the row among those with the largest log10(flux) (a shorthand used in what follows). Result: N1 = 615.182 nm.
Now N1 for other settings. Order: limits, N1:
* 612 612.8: 612.214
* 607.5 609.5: 609.261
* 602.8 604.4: 603.675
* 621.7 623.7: 622.735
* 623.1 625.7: 625.466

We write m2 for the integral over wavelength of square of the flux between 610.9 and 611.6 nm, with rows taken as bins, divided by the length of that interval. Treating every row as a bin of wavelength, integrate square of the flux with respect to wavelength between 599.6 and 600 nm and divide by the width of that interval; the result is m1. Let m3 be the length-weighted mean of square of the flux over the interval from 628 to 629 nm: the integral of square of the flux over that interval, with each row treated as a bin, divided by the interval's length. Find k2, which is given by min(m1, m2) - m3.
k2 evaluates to 375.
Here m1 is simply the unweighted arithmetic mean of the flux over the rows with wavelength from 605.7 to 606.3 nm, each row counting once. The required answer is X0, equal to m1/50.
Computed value 1.07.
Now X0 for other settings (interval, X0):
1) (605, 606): 1.03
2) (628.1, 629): 1.02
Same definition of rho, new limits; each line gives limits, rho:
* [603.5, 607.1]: 55.2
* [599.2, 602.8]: 53.3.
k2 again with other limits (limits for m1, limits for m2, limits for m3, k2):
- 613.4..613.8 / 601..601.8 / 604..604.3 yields -1113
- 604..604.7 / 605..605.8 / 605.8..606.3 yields -268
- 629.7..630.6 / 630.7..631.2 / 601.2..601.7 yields 270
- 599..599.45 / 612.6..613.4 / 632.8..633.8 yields 24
